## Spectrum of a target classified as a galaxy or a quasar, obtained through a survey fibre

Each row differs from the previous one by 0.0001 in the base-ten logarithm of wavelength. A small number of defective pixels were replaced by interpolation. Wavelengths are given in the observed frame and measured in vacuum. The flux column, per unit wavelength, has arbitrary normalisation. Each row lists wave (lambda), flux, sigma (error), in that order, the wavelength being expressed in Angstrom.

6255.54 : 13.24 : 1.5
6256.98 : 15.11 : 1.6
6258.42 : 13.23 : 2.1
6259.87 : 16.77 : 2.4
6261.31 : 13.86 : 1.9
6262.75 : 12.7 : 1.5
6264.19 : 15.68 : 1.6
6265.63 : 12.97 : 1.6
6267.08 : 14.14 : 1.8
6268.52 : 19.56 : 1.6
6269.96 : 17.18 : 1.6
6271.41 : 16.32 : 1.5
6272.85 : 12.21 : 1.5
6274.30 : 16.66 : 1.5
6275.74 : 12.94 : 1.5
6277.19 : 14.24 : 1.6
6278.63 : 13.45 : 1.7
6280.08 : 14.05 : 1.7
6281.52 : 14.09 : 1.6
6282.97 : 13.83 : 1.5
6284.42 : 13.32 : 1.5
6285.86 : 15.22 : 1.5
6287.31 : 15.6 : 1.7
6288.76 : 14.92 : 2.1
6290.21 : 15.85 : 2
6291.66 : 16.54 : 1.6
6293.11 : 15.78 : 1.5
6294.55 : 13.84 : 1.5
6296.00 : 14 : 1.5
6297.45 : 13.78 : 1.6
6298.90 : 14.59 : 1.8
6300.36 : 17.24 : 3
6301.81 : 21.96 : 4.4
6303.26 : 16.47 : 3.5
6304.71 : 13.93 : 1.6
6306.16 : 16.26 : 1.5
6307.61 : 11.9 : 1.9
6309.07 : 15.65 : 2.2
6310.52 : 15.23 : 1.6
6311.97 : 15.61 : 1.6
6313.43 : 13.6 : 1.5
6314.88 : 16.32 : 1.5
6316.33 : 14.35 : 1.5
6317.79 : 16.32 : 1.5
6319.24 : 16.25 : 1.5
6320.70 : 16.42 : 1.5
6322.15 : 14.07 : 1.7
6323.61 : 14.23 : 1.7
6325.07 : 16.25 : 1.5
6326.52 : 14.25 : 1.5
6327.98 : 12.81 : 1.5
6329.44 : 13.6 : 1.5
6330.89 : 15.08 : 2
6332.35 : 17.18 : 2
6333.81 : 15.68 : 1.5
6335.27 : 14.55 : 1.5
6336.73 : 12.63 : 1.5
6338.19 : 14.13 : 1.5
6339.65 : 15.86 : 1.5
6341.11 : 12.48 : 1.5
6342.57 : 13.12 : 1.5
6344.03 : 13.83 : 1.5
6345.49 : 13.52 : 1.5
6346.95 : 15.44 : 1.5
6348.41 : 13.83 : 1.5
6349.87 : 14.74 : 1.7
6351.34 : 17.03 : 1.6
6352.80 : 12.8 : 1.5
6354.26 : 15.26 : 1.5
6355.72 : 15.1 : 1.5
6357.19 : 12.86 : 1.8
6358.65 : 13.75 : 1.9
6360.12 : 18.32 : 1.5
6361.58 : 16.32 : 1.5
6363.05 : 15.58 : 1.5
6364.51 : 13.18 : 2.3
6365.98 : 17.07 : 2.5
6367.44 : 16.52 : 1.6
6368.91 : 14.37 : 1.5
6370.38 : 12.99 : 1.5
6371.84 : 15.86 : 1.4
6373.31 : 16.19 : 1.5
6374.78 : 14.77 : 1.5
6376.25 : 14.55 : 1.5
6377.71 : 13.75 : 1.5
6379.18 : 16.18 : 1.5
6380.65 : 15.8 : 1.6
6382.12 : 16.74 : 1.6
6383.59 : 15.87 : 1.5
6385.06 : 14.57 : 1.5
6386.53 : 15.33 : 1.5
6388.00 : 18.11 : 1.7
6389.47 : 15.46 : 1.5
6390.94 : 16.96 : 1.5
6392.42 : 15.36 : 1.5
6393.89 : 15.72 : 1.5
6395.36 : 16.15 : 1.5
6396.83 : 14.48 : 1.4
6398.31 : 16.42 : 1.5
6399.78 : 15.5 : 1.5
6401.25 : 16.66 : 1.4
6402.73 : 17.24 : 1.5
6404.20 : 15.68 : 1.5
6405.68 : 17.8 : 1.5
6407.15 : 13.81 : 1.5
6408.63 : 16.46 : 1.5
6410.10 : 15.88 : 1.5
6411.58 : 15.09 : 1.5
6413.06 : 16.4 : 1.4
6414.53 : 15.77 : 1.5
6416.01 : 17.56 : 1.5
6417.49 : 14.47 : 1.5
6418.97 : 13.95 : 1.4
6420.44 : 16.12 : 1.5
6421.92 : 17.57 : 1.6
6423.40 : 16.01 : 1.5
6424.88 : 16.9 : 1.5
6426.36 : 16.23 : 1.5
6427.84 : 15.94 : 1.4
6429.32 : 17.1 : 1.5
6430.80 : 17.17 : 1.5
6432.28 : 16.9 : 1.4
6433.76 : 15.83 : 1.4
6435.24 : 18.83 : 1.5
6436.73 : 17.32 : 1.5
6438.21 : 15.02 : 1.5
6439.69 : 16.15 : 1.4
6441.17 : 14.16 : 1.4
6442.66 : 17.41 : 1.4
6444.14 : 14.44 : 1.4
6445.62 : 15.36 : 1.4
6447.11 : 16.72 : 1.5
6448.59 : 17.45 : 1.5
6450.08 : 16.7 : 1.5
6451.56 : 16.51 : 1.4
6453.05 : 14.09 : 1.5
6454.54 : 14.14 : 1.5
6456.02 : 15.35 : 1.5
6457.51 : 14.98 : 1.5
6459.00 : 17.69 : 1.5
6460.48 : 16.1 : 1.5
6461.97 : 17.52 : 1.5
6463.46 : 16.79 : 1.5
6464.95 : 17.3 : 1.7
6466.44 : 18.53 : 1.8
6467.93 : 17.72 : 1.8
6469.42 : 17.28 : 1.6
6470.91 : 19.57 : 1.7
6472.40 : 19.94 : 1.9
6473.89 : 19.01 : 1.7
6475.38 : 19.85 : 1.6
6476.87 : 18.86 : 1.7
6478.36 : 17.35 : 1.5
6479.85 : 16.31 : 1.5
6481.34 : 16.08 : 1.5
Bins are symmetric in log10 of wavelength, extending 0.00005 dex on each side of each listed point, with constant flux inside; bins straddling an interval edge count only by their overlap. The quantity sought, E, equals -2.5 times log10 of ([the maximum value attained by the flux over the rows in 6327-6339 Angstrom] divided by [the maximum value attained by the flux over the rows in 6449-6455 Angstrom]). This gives -0.03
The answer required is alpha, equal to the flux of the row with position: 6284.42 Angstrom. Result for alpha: 13.32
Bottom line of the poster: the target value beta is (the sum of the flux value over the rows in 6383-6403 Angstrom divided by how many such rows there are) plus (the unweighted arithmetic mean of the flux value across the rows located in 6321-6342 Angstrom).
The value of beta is 30.5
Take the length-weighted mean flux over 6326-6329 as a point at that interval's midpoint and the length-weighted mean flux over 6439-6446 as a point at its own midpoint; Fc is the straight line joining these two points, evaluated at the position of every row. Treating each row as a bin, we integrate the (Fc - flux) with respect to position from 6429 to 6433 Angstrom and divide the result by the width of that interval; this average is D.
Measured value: -1.7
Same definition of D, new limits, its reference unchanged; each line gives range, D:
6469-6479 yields -2.8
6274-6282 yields -1.5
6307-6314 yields -1.3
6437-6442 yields 0.1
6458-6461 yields -1.0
